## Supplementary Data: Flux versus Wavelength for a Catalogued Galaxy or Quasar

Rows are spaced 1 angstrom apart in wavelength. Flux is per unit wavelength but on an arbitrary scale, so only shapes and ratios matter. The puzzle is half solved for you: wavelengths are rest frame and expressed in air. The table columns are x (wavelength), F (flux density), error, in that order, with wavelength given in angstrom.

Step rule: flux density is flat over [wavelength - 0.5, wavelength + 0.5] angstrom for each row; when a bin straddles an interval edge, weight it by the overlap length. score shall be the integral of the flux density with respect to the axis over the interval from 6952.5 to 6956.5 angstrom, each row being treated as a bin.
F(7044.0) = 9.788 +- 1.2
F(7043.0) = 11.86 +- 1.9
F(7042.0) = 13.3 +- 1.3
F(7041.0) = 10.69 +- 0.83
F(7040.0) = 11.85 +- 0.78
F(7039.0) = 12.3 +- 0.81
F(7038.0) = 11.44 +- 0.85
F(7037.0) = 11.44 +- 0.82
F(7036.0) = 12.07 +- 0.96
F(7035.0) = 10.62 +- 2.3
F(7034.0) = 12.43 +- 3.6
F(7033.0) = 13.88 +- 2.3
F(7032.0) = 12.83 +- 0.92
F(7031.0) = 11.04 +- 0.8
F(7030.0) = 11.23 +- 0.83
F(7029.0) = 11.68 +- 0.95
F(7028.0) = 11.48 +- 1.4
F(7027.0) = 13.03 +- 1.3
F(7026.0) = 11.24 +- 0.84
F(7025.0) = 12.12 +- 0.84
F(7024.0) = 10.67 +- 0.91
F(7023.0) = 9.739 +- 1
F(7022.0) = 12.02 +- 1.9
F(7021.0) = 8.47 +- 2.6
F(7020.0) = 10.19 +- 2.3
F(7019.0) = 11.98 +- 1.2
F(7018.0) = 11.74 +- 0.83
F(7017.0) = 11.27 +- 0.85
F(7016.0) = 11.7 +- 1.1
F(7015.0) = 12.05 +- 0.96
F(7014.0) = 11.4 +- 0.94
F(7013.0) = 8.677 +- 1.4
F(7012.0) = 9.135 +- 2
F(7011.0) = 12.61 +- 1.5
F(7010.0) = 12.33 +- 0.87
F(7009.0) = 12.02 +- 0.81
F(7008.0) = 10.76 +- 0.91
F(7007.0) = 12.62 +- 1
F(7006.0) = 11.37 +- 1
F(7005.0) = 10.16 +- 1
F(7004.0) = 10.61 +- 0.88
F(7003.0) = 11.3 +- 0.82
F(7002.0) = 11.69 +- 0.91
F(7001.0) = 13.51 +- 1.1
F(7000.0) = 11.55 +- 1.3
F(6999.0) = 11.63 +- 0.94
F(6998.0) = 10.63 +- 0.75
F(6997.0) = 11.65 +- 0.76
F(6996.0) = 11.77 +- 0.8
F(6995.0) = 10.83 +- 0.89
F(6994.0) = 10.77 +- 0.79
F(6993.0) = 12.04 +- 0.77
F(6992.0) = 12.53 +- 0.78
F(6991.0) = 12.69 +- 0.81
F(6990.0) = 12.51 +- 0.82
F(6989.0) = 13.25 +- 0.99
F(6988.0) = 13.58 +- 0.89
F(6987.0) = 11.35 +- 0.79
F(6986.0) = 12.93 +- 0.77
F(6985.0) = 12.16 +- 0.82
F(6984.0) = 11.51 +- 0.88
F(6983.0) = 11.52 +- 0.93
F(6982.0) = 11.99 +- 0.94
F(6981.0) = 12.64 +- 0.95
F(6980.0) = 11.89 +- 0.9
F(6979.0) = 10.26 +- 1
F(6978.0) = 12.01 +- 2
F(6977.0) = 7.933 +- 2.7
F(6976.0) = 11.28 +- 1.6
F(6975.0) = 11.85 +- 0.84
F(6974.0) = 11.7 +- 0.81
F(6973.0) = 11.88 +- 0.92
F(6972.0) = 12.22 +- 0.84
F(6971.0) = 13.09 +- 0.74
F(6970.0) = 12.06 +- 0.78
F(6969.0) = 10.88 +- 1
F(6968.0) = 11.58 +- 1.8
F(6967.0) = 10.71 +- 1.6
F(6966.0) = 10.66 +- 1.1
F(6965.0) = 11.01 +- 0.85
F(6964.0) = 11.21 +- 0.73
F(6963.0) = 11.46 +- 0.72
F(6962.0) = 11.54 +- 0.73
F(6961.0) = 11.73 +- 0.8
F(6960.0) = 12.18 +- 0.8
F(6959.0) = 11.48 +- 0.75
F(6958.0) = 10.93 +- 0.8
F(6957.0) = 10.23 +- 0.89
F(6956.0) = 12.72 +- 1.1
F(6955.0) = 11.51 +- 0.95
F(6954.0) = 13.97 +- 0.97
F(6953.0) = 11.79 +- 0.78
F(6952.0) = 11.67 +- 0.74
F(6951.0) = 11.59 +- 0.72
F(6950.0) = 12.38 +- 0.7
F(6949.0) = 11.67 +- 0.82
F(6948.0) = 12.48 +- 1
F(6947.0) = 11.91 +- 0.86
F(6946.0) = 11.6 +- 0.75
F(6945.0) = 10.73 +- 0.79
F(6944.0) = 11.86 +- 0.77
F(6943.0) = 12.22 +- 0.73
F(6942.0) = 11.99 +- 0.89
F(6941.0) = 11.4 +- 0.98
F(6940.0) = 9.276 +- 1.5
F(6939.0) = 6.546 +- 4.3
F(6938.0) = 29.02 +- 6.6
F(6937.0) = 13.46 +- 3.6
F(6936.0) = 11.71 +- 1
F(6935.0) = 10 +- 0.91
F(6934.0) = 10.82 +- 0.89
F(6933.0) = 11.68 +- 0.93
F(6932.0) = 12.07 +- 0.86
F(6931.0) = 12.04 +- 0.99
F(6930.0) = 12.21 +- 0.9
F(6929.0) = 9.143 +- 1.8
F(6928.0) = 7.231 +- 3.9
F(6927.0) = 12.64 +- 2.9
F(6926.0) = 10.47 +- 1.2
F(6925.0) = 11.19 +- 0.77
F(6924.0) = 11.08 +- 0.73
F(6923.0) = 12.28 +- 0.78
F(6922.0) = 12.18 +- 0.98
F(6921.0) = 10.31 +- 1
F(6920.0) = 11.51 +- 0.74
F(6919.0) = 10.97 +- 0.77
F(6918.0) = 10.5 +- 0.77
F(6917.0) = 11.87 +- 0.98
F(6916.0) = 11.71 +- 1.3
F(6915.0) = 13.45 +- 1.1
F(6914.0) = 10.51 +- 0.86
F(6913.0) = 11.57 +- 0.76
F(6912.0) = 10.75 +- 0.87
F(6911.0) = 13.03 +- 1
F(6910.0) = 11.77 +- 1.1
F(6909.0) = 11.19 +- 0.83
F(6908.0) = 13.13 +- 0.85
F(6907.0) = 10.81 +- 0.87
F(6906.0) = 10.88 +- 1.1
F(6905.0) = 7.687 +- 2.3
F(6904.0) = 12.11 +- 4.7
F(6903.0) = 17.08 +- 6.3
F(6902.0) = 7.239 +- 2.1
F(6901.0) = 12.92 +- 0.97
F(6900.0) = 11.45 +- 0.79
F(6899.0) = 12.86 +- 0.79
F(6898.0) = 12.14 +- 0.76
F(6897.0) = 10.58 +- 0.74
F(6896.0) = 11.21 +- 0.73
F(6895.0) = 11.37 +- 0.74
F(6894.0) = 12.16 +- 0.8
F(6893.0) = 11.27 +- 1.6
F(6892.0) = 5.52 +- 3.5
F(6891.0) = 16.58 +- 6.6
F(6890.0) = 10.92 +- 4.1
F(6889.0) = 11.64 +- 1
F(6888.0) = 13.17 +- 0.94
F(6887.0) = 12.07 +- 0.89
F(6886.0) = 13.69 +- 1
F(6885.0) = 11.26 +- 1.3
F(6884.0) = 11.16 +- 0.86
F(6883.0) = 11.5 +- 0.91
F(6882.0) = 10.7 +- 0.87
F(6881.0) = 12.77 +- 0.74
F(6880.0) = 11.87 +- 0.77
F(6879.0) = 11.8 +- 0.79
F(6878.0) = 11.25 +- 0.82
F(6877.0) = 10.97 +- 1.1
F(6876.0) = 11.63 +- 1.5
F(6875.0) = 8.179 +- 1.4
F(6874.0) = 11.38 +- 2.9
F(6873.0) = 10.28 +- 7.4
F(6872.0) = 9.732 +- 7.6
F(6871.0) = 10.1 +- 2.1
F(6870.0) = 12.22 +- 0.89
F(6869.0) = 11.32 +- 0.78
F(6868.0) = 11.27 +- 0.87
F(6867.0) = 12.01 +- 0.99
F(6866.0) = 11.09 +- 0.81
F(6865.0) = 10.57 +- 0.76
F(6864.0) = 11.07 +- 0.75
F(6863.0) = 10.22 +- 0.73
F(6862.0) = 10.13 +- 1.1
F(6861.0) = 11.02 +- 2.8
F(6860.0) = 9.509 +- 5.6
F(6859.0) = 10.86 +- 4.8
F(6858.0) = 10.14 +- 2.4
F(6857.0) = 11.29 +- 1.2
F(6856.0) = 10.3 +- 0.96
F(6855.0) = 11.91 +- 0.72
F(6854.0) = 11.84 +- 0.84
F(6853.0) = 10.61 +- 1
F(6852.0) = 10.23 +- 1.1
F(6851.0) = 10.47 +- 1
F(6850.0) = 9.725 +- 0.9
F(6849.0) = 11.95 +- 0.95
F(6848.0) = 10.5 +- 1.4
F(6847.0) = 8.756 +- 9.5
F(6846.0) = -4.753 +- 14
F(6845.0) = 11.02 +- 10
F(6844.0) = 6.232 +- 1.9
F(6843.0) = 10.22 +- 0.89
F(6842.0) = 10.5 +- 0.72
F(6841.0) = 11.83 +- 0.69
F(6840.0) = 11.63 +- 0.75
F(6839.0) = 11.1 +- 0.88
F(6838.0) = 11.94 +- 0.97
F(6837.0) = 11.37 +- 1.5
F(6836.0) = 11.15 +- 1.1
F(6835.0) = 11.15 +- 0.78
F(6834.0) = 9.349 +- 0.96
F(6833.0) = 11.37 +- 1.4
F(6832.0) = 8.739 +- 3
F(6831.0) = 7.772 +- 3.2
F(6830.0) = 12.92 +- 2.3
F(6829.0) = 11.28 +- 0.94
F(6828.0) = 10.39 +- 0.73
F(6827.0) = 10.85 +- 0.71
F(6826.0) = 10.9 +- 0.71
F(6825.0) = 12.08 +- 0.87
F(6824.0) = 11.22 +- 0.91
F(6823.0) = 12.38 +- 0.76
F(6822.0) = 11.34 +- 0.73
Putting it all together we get 50.0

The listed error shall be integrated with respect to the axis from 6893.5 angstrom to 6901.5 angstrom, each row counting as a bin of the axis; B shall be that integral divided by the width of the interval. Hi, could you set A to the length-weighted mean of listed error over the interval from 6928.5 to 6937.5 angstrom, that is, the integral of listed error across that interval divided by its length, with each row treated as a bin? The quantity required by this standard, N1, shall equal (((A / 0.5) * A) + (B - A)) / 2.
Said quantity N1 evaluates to 1.5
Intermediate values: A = 1.32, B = 0.79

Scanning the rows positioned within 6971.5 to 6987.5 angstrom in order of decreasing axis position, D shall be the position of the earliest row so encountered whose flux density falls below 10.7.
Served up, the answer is 6979.0 angstrom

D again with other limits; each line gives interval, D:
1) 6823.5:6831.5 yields 6831.0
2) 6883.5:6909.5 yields 6905.0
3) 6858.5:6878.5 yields 6875.0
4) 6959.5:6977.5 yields 6977.0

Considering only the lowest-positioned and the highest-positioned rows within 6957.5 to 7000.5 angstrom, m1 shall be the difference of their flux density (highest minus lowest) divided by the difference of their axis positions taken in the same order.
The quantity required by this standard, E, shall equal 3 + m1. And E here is 3.01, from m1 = 0.015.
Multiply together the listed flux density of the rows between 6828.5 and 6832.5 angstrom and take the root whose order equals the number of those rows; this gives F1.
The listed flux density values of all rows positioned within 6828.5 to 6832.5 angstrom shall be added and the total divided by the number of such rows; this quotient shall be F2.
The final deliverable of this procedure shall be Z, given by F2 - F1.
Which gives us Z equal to 0.20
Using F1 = 10.0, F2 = 10.2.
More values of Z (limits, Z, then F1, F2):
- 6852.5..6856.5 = 0.02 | 11.1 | 11.2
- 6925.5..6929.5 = 0.20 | 9.7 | 9.9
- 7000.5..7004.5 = 0.05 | 11.7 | 11.8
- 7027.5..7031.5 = 0.00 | 11.4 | 11.4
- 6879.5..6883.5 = 0.02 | 11.7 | 11.7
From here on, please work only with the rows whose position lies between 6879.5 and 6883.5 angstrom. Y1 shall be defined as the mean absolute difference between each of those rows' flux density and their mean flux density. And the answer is 0.6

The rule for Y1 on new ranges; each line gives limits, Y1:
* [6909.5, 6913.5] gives 0.6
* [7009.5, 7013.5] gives 1.8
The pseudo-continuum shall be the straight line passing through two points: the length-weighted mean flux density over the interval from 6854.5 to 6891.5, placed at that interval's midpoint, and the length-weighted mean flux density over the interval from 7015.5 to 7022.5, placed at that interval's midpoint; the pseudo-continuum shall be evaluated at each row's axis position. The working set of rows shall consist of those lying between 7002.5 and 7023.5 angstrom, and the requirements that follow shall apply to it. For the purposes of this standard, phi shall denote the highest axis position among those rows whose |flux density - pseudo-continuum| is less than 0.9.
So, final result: 7020.0 angstrom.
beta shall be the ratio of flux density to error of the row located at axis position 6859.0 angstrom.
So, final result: 2.3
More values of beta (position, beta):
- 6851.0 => 10.5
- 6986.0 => 16.8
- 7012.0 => 4.6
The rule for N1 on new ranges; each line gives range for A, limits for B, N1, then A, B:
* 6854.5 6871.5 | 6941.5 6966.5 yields 2.3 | 1.66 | 0.83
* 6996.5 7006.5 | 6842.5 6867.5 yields 1.8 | 0.95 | 2.68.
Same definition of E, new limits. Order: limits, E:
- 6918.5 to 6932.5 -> 3.08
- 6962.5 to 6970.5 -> 3.09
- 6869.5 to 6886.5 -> 3.09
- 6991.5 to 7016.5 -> 2.97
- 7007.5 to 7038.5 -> 3.02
